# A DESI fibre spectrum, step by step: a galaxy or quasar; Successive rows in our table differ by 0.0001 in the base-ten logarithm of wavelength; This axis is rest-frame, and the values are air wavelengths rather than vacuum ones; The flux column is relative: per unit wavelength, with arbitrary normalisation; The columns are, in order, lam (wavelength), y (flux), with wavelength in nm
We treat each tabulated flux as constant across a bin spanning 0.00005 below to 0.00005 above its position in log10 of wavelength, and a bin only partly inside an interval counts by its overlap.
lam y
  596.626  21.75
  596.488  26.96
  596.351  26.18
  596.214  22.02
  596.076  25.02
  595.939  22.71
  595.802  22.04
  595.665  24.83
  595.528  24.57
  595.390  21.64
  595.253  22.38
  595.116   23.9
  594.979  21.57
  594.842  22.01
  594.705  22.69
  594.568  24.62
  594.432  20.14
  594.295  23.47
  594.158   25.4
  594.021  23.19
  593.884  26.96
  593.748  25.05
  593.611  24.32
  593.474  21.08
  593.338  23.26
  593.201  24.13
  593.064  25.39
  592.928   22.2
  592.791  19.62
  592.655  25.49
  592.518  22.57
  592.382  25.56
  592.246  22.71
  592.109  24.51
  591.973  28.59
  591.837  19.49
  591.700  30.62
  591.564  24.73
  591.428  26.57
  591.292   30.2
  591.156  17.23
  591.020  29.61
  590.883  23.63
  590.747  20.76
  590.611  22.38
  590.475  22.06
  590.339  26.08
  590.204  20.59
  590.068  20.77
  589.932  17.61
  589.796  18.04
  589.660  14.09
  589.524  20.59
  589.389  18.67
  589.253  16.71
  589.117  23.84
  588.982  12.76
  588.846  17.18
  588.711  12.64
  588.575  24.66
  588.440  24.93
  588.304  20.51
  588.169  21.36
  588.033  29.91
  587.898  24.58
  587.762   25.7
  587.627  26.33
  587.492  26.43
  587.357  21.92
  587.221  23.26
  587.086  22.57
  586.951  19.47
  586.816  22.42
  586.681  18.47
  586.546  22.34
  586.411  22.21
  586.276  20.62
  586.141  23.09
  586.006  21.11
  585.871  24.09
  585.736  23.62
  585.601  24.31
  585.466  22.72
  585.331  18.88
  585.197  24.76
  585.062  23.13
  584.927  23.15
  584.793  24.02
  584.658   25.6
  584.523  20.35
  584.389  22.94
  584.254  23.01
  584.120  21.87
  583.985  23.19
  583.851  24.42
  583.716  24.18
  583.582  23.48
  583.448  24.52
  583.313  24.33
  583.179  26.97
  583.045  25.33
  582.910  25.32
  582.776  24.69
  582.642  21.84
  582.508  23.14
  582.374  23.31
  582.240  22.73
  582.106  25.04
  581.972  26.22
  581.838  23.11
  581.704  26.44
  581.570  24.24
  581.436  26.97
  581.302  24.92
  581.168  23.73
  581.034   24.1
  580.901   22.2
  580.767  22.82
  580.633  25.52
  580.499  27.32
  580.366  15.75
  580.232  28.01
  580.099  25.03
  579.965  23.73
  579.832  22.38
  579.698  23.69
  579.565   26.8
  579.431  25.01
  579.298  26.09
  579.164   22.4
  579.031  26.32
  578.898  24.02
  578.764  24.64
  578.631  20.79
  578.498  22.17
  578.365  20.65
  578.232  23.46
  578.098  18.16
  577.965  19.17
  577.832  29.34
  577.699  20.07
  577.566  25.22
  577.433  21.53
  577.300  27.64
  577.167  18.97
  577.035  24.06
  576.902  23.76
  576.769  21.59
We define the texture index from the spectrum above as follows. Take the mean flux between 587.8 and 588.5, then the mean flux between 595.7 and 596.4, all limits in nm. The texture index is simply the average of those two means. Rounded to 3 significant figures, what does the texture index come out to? 23.9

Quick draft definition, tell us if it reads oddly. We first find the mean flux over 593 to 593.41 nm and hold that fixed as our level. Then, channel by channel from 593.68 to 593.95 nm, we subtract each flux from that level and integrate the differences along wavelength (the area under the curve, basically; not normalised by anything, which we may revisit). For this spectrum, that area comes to -0.5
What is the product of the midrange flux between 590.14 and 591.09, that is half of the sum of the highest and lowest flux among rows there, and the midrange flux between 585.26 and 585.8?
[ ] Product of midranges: 542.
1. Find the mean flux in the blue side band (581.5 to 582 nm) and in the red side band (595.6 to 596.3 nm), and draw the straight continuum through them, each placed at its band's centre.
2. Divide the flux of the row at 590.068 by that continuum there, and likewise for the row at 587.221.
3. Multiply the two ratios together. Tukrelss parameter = 0.83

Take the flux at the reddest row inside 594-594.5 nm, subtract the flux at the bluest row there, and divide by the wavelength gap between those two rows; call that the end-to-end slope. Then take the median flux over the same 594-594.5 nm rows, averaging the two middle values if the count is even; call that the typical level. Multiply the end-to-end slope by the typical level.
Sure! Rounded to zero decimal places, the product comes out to -173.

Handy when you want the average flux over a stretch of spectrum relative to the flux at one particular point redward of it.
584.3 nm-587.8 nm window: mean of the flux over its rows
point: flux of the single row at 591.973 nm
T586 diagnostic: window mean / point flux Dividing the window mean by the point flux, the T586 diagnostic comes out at 0.80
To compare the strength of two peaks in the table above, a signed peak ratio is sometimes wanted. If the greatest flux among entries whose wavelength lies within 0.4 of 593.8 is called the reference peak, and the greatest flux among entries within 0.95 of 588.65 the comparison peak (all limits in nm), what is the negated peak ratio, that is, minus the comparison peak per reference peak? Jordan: -1.11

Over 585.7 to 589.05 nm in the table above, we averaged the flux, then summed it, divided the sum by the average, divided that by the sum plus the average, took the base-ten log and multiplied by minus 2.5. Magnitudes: 3.40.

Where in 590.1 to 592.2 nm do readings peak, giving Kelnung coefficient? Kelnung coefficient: 591.700 nm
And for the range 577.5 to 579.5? 577.832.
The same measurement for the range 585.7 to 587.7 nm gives 587.492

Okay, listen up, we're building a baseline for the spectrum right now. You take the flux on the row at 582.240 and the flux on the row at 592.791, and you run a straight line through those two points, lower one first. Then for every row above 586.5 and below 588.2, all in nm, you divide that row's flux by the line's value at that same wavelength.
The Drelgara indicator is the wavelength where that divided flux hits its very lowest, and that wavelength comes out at 586.681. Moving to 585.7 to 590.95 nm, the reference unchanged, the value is 588.711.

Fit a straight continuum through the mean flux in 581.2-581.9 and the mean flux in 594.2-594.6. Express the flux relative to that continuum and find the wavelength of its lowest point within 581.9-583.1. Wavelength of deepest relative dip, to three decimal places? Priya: 582.642 nm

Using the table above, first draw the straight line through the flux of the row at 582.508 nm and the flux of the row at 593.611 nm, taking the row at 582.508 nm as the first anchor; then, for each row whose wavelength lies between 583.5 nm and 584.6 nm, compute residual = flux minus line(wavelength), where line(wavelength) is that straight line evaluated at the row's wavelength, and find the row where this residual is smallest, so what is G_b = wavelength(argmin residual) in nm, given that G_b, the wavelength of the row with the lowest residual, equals 584.523 nm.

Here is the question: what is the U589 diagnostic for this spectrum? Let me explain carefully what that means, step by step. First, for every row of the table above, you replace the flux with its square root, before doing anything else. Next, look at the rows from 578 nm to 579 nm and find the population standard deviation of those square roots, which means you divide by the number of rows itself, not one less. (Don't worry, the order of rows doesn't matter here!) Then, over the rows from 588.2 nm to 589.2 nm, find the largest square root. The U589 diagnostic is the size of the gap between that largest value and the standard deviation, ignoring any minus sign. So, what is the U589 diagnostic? 4.76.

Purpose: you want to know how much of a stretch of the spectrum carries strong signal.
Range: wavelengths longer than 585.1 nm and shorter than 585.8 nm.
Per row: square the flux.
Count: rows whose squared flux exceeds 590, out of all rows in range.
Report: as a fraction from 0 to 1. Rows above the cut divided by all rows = 0.40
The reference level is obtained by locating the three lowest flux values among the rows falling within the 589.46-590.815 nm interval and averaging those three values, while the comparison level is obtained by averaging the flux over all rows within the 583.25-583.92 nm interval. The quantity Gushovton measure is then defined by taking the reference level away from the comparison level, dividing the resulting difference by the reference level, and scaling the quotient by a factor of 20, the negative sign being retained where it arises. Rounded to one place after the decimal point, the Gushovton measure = 9.2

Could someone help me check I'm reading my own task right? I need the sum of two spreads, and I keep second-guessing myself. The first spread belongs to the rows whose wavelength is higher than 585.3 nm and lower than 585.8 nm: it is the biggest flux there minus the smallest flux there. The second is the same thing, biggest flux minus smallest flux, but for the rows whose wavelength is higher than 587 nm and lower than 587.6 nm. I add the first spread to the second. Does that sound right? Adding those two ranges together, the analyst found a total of 10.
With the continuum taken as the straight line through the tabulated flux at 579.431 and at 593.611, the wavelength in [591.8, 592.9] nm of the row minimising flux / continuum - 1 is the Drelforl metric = 591.837 nm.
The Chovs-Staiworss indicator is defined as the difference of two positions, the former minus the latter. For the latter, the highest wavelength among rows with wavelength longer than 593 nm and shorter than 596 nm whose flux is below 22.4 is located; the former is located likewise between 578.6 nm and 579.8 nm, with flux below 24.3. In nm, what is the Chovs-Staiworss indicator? -16.10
